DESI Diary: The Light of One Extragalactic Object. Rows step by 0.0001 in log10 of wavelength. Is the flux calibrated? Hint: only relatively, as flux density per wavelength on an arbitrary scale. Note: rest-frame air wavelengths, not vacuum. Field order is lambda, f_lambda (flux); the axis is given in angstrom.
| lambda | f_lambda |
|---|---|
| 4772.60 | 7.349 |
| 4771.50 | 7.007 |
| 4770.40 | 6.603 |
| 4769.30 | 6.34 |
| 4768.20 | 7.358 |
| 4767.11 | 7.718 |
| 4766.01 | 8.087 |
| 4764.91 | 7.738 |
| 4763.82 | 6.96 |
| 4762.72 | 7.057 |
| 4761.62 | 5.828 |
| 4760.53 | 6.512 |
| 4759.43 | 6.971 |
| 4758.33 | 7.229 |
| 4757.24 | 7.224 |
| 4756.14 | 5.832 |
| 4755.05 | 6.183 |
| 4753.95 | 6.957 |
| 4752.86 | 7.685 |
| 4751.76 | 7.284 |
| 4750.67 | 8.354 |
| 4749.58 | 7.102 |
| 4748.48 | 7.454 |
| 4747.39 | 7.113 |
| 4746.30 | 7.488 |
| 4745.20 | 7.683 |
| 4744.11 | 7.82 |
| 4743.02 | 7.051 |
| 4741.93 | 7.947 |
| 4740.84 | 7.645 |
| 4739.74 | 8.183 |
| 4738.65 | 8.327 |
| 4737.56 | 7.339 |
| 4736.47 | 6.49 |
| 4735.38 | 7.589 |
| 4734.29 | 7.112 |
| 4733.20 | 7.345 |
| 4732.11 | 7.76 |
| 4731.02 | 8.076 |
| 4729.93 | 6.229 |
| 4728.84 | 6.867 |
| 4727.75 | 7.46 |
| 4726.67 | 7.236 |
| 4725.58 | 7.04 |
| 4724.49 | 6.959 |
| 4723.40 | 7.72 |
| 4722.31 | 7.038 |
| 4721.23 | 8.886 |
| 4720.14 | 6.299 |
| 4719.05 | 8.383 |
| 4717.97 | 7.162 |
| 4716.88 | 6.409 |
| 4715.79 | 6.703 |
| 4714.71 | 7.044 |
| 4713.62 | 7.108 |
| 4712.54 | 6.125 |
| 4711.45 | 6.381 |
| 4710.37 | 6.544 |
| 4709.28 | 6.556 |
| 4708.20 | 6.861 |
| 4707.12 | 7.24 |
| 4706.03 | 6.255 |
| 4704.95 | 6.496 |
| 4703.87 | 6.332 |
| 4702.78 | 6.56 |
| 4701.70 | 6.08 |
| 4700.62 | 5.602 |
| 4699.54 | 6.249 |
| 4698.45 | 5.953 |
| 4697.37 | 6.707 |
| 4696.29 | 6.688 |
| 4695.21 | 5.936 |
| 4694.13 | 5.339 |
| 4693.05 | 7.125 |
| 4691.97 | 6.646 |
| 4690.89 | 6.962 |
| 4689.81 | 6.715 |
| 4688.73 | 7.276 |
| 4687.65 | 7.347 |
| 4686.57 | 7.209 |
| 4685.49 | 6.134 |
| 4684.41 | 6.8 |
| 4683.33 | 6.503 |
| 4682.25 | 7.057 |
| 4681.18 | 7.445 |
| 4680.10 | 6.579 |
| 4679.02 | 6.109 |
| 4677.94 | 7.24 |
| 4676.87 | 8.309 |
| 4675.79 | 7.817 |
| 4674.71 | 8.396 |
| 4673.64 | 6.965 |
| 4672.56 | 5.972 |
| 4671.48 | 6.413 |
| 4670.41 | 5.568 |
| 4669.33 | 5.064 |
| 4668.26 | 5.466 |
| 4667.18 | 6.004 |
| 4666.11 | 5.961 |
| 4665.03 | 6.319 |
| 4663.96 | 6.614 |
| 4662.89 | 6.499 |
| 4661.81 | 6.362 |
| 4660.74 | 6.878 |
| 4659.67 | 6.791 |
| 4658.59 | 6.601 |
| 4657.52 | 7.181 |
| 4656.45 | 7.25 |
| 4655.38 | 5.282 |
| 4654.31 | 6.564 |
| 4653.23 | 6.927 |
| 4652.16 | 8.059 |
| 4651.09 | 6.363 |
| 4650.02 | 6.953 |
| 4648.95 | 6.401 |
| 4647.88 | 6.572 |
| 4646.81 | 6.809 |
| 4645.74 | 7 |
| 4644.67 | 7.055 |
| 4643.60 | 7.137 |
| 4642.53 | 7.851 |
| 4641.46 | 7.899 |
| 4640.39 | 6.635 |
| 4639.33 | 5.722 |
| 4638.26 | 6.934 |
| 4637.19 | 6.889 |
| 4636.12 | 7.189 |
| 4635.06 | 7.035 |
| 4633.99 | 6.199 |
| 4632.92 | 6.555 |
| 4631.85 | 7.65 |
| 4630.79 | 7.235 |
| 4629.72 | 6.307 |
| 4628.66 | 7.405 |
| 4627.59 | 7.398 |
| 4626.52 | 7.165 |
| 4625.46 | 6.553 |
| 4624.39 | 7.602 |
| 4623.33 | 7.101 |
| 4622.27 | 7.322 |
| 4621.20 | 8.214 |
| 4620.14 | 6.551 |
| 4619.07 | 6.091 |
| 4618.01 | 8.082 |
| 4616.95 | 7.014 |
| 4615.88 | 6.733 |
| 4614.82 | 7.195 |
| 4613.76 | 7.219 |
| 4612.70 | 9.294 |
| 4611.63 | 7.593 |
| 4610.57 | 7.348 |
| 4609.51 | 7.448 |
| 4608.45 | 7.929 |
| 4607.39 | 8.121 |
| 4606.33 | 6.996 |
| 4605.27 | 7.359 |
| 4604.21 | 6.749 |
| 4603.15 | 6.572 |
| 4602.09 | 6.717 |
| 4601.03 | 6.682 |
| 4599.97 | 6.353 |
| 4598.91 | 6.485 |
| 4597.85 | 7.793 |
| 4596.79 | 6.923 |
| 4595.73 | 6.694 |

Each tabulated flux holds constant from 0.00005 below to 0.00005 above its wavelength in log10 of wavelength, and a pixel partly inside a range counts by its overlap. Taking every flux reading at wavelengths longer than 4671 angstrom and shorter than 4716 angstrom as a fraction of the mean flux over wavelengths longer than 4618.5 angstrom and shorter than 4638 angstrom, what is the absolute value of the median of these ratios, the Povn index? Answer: 0.95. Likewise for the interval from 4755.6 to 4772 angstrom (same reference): 1.00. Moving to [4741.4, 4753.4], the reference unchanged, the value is 1.07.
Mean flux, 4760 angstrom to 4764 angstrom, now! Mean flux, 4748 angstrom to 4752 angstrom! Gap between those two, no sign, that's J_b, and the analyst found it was 1.0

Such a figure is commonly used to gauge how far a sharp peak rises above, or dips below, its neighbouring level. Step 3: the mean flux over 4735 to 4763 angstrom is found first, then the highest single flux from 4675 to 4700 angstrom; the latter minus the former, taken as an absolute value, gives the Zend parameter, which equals 1.1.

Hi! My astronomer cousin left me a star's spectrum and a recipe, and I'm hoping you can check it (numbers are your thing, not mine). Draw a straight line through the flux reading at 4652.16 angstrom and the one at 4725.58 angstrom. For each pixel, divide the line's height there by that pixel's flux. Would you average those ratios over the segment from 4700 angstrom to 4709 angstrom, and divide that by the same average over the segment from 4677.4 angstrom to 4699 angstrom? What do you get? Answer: 1.01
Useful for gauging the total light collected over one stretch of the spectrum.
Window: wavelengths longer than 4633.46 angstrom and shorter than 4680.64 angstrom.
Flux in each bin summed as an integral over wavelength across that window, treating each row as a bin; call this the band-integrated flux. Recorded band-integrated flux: 317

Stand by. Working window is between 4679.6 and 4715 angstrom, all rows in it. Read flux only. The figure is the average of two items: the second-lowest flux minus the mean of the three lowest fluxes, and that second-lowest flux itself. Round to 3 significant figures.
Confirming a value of 2.79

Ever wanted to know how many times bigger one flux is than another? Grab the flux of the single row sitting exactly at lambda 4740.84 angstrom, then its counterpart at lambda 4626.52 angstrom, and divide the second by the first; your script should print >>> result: 0.94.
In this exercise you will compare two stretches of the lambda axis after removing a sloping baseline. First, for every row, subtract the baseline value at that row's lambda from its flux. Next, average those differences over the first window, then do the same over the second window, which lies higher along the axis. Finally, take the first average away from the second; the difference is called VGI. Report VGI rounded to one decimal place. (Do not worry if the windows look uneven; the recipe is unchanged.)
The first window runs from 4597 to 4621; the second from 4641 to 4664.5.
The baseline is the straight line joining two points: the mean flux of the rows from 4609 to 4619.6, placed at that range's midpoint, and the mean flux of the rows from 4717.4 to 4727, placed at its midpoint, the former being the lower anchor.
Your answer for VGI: -0.3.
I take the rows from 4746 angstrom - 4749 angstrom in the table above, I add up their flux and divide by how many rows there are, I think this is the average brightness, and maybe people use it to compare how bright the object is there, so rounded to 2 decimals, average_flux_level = 7.35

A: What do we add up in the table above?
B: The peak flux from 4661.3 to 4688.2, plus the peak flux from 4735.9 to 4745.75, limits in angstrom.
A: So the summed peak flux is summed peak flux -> 16.7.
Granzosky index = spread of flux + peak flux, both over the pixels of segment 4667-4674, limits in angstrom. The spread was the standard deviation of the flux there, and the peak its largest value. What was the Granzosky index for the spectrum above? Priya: 7.6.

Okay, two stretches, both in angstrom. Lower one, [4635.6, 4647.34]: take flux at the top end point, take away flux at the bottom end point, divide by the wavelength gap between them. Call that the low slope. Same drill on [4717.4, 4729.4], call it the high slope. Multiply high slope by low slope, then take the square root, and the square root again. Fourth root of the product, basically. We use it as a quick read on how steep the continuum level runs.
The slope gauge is 0.18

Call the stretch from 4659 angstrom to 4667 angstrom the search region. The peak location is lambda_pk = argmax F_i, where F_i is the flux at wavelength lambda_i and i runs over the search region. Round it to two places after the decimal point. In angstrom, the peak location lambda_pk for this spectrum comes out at 4660.74 angstrom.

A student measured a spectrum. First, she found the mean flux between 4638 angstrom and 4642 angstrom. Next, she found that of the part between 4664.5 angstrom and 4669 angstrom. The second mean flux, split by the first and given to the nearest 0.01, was 0.87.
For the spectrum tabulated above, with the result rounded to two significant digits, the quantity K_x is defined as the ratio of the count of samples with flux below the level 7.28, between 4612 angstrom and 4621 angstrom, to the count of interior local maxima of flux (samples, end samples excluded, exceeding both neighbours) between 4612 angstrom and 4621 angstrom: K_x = 6.0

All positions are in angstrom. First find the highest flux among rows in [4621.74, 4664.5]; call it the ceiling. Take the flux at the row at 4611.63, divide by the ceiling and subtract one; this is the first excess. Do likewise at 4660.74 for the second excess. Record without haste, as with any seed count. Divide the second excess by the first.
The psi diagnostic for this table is 2.5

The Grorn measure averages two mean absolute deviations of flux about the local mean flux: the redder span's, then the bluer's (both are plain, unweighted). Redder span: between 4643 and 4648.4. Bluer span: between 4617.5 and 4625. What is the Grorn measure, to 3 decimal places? 0.389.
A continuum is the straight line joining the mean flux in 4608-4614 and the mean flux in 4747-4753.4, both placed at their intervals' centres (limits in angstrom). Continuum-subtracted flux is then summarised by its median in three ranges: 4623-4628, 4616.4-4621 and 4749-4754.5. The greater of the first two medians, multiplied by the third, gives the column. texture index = 0.1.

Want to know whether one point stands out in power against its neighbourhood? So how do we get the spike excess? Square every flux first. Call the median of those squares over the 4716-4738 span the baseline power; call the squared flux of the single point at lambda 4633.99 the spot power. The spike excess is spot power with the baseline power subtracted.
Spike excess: -13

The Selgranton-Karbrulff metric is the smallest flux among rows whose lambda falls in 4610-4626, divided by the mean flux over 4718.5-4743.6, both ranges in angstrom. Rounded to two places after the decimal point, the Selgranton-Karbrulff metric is 0.82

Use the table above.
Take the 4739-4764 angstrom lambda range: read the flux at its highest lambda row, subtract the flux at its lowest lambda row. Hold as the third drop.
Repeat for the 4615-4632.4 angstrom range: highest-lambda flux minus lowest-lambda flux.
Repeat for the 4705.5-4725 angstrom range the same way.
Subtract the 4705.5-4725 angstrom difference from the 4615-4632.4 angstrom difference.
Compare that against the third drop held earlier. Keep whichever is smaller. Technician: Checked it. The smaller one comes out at -1.2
